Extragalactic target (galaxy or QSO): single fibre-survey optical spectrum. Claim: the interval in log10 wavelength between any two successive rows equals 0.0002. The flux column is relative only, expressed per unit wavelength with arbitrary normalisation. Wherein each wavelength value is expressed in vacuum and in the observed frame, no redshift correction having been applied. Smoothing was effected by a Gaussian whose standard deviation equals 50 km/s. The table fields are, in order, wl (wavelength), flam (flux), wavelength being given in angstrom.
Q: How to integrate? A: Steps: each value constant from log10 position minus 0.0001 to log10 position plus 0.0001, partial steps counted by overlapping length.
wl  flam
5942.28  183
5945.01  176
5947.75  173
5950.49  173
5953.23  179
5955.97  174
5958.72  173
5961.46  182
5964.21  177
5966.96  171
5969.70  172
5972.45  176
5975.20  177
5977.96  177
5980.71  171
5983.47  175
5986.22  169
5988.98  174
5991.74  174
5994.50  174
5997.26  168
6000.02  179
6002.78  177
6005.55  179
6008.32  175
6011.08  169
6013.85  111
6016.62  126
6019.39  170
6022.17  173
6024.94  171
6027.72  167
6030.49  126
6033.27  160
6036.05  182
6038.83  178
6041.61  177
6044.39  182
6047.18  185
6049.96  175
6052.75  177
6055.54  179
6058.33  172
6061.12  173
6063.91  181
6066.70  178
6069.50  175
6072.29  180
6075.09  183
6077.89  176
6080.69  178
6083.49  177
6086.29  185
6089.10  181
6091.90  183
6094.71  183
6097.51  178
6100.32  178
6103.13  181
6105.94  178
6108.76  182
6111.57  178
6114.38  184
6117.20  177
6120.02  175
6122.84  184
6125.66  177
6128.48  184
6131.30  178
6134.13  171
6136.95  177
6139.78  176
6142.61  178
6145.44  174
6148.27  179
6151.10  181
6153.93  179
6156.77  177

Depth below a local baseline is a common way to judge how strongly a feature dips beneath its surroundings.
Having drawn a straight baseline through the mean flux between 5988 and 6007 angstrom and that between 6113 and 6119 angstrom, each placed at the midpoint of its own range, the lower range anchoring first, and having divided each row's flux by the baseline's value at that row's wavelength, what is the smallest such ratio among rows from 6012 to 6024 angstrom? 0.632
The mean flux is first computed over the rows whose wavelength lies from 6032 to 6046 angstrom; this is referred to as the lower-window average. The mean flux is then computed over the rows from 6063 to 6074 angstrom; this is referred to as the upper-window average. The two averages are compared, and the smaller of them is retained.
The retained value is 176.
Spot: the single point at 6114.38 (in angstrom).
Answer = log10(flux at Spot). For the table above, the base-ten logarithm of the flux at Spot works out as 2.26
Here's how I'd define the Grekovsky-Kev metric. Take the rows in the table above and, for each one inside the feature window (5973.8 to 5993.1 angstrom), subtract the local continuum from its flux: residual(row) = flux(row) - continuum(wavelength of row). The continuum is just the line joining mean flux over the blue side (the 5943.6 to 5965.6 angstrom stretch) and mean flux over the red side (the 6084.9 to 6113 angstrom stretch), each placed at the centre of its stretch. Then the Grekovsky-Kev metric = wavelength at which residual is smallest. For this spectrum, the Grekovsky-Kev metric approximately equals 5986.22 angstrom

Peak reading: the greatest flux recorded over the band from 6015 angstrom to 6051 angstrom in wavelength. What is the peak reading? 185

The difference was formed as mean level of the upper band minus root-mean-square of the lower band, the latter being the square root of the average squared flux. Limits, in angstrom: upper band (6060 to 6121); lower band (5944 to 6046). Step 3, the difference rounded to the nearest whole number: 9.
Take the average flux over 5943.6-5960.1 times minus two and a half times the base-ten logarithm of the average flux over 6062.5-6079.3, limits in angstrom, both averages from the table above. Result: -984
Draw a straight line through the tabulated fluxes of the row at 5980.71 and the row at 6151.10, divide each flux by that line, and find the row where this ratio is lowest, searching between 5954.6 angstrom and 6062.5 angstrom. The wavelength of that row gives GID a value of 6013.85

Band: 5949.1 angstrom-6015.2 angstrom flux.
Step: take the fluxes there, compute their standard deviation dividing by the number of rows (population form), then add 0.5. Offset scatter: 13.7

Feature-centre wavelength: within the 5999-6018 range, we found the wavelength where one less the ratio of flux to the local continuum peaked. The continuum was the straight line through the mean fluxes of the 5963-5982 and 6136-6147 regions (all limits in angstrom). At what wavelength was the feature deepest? 6013.85 angstrom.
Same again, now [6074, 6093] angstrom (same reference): 6077.89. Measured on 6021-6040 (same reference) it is 6030.49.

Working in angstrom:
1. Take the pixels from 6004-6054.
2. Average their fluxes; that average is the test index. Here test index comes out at 166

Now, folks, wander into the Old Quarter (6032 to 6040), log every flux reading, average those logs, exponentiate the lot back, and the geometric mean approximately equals 173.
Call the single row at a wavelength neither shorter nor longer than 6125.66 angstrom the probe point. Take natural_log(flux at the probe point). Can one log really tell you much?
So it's 5.18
